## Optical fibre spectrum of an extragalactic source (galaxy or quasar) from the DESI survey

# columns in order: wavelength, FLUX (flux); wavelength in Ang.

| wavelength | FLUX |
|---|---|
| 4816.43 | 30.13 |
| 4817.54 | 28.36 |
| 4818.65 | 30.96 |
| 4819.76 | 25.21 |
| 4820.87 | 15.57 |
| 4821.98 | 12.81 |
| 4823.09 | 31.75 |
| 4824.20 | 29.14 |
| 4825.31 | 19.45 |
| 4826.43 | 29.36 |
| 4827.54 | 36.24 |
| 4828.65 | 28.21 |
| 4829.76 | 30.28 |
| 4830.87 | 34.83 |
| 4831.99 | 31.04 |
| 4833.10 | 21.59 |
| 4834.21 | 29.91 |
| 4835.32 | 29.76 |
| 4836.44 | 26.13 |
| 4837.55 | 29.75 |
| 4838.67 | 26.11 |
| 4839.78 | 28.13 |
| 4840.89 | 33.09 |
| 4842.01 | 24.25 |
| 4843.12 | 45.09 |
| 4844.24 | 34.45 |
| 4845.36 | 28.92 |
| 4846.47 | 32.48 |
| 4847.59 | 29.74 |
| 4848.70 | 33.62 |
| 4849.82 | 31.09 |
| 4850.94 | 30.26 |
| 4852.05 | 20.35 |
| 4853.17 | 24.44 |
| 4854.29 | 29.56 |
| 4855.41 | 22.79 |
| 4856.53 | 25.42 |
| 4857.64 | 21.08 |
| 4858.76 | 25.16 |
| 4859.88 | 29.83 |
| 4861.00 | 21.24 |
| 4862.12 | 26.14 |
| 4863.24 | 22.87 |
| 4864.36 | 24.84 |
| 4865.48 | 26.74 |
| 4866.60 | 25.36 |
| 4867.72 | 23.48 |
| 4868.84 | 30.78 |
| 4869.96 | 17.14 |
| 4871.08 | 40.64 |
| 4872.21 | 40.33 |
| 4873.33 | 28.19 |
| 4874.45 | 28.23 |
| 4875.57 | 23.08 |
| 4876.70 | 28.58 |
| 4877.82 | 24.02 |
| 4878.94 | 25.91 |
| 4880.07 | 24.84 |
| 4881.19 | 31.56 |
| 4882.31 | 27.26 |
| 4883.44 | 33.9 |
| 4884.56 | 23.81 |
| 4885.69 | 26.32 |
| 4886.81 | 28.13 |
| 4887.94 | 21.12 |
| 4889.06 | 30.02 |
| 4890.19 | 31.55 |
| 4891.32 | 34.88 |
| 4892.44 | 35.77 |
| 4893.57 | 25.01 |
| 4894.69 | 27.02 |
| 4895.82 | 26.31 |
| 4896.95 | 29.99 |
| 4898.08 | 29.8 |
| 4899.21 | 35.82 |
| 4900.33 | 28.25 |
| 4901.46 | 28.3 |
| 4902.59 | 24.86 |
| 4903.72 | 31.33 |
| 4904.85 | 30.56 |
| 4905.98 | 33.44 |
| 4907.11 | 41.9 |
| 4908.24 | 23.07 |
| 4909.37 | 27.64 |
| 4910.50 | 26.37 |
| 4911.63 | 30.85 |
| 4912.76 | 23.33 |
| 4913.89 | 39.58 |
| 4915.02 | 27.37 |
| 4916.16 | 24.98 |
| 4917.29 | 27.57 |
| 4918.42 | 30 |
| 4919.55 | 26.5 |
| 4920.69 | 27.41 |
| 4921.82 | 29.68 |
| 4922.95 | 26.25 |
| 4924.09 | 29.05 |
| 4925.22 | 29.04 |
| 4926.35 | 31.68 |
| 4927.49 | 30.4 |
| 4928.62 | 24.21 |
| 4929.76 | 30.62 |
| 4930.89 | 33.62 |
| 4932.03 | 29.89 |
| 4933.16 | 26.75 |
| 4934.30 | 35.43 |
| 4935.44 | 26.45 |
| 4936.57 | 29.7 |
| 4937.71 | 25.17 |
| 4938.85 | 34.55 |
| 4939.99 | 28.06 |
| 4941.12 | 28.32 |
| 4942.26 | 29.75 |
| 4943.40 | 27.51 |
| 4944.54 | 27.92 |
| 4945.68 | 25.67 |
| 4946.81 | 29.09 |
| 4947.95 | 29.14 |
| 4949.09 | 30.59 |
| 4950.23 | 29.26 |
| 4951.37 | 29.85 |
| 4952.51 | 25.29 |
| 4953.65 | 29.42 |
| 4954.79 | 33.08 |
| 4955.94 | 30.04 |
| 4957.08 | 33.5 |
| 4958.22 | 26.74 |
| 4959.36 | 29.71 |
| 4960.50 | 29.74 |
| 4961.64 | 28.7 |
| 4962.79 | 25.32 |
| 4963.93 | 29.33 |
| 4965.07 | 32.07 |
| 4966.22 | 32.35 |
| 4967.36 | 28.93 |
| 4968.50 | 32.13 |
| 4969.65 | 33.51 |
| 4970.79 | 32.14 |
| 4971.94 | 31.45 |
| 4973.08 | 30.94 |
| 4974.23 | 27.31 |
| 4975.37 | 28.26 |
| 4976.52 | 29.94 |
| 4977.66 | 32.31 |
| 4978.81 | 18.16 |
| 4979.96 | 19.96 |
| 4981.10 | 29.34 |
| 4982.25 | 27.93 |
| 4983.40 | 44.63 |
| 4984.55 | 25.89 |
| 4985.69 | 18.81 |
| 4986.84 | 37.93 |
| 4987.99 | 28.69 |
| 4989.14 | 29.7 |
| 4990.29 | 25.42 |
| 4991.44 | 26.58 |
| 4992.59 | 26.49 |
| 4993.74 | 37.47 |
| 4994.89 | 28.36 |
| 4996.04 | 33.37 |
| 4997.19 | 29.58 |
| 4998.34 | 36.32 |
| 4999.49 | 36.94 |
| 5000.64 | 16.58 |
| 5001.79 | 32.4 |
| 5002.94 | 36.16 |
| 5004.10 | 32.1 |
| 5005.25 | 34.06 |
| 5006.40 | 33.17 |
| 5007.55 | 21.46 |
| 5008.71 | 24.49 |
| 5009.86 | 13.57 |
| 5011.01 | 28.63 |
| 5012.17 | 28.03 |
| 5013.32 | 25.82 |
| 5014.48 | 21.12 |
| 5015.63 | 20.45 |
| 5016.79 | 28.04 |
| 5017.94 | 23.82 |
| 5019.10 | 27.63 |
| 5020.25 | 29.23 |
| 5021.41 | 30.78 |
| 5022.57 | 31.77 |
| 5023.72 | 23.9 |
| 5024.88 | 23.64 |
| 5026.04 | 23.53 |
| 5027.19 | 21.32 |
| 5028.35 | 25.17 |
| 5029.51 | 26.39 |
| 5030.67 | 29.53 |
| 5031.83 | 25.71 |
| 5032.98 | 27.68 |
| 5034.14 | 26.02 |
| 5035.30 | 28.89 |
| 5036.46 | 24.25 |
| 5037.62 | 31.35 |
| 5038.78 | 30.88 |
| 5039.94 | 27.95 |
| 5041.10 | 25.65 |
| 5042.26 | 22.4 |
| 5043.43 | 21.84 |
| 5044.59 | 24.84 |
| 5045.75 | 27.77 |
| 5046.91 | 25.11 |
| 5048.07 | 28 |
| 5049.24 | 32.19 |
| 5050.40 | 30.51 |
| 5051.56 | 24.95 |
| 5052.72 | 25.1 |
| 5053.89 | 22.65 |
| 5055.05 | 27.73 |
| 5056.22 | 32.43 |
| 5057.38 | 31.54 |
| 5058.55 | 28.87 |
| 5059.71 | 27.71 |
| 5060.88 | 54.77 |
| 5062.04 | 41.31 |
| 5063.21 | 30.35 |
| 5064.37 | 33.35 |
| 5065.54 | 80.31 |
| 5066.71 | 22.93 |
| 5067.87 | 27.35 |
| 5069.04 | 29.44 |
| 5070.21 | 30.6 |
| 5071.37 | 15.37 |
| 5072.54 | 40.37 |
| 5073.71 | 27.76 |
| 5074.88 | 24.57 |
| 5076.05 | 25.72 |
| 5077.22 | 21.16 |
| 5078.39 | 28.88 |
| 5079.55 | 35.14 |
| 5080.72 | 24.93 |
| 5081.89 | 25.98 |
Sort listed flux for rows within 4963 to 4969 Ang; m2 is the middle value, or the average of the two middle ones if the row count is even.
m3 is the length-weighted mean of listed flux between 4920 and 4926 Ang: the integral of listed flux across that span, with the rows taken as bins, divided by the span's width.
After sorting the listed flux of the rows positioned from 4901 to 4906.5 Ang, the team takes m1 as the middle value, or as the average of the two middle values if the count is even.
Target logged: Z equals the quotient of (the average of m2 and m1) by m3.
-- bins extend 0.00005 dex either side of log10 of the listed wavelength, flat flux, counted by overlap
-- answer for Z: 1.10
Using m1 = 30.6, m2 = 32.07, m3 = 28.4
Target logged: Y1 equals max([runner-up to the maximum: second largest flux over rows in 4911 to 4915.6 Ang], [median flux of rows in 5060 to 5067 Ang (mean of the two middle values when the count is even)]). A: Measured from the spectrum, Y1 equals 37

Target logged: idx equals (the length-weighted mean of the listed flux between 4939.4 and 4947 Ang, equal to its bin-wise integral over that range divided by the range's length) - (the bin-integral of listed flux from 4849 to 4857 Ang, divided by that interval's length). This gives 1.5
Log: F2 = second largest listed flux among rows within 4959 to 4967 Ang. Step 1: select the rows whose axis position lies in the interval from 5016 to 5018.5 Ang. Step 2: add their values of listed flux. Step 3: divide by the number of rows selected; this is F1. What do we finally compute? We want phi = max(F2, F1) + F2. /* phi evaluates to 64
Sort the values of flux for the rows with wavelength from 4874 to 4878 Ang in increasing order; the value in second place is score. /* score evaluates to 24.02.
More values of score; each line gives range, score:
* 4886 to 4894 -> 25.01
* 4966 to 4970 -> 32.13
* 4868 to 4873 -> 30.78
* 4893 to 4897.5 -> 26.31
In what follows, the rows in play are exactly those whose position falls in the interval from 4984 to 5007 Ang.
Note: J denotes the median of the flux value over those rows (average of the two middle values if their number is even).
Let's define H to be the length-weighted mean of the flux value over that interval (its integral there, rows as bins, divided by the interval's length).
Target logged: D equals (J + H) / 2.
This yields 30.6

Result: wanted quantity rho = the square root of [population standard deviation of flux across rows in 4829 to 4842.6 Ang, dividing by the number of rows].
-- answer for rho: 1.89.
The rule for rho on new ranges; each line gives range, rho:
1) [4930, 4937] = 1.82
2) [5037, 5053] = 1.78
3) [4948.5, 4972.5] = 1.53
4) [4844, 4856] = 2.08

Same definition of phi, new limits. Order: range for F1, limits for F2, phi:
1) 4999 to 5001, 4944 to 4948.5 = 58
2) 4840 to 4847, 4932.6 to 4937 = 63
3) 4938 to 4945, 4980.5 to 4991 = 76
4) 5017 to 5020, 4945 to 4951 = 59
